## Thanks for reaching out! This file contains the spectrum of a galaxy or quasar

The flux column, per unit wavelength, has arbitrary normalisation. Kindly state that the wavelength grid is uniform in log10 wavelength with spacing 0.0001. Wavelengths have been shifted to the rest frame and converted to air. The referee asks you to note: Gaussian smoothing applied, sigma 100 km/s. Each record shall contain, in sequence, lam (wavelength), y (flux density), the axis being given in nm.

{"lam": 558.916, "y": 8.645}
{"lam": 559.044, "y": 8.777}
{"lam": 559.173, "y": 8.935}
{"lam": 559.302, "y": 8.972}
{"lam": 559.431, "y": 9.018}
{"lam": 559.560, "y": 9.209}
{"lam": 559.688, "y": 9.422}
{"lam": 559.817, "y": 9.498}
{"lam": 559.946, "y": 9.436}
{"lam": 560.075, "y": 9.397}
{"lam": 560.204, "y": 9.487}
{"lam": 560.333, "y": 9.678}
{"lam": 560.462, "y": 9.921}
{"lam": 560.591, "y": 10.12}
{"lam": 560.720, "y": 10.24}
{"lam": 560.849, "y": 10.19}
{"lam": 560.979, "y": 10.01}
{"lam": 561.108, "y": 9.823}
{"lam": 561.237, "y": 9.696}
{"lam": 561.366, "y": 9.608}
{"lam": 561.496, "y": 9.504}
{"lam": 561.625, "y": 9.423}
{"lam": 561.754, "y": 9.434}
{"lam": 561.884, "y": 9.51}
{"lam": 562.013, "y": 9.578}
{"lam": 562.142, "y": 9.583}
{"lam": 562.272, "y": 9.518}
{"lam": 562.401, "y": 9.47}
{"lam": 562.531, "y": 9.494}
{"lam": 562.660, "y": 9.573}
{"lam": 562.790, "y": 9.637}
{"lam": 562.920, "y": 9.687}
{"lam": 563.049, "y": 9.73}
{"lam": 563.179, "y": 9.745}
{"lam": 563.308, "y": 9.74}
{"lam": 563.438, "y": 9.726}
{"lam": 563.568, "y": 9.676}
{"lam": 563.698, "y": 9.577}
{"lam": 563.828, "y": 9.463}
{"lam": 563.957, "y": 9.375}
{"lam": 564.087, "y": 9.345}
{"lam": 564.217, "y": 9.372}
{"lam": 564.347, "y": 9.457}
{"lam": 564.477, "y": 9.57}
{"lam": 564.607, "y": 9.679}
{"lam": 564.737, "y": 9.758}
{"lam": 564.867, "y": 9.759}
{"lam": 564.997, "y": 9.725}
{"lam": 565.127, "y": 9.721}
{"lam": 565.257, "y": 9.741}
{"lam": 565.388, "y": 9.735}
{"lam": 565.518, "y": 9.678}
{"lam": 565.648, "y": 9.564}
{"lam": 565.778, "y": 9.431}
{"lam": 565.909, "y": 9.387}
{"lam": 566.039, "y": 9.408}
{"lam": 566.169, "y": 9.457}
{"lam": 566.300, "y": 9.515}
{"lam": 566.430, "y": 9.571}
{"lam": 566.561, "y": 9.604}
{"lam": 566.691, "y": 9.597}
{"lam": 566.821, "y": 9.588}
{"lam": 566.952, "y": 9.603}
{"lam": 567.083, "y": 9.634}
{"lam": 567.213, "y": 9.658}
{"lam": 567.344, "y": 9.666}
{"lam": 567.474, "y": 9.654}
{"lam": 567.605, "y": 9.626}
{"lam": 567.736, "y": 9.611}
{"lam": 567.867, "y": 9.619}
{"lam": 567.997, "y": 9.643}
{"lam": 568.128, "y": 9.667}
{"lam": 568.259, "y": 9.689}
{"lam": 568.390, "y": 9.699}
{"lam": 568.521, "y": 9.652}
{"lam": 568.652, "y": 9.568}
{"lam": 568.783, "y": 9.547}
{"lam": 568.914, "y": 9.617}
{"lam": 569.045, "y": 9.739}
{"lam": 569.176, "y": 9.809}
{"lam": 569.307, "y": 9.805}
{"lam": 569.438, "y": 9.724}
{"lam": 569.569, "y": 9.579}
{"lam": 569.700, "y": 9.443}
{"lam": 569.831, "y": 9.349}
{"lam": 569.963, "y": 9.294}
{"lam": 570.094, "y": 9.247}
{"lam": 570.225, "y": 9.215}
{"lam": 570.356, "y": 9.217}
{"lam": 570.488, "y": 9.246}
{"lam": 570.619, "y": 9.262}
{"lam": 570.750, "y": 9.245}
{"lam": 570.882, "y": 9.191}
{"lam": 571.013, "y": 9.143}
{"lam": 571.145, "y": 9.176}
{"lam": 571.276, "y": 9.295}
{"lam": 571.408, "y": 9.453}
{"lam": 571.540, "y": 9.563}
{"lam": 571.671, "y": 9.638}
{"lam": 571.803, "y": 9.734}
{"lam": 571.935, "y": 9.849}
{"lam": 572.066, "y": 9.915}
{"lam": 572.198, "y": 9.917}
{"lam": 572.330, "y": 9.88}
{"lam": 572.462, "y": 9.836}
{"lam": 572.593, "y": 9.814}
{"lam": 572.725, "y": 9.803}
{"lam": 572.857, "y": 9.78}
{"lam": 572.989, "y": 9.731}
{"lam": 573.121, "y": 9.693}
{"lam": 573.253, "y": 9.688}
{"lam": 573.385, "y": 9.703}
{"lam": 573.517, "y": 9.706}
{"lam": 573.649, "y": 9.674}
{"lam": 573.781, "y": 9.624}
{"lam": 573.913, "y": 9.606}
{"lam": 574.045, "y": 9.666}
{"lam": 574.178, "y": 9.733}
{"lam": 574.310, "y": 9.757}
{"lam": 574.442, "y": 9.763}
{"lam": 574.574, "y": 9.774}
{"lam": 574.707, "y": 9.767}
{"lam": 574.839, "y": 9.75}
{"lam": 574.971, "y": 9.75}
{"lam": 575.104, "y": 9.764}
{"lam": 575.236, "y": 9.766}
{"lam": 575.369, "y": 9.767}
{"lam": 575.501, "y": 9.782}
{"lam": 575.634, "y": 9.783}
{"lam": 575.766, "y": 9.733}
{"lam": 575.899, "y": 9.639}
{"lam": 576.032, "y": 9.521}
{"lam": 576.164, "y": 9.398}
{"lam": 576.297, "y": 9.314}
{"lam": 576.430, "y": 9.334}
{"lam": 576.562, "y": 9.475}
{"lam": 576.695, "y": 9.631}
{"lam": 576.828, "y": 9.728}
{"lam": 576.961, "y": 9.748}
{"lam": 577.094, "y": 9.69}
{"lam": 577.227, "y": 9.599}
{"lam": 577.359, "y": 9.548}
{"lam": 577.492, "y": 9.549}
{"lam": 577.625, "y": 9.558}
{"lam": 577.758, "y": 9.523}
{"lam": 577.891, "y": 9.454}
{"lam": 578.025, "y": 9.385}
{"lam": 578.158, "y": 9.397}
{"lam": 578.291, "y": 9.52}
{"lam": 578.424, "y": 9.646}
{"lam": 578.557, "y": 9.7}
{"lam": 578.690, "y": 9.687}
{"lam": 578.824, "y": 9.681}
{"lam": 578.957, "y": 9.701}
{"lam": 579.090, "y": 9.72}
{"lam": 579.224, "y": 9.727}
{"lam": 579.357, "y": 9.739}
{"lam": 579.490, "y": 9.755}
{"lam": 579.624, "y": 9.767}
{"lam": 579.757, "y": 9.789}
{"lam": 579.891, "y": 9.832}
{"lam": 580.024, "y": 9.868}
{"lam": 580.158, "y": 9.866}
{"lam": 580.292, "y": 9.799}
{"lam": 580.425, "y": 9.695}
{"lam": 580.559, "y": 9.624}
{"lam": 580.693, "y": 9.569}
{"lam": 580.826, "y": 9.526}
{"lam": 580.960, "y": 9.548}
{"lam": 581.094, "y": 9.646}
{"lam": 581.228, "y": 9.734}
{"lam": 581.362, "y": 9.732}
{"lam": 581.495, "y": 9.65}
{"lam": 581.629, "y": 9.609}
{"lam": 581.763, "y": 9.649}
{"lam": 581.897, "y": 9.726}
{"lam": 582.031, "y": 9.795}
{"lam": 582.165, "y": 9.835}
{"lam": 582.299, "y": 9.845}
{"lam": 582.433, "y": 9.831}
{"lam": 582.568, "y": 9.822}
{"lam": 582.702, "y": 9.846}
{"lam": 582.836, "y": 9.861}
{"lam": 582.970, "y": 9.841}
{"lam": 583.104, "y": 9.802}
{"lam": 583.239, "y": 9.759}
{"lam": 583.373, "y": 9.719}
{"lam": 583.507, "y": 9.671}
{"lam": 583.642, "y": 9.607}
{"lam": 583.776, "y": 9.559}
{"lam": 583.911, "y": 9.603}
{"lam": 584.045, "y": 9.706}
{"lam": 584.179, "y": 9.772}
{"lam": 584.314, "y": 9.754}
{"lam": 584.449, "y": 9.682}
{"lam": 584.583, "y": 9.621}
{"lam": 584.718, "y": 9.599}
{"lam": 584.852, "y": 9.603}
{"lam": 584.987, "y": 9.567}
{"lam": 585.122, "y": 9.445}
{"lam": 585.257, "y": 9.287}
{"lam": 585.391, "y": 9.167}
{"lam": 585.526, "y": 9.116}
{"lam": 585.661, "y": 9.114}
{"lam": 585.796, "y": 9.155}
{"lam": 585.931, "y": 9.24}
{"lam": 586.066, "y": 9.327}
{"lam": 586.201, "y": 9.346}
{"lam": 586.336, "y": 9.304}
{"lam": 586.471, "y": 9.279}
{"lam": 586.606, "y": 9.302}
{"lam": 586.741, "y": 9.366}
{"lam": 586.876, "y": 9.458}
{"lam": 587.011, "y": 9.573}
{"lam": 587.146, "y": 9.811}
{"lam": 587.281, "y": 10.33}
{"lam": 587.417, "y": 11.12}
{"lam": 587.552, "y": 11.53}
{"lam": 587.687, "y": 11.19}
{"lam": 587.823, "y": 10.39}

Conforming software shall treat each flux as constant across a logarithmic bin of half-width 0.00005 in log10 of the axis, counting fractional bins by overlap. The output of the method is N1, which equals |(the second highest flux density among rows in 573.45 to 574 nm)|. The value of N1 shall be 9.67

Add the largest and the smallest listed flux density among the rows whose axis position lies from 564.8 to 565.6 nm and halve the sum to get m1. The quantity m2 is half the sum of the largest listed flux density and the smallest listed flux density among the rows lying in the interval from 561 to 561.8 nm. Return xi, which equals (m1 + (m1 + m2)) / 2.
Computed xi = 14.5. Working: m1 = 9.72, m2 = 9.62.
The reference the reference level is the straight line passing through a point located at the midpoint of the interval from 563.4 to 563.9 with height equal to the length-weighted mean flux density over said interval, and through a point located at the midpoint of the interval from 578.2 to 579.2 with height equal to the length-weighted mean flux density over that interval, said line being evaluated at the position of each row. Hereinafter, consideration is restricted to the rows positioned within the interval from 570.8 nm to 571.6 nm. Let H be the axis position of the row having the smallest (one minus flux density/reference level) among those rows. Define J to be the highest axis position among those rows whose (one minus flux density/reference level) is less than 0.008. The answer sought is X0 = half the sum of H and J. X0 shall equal 571.54 nm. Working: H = 571.540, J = 571.540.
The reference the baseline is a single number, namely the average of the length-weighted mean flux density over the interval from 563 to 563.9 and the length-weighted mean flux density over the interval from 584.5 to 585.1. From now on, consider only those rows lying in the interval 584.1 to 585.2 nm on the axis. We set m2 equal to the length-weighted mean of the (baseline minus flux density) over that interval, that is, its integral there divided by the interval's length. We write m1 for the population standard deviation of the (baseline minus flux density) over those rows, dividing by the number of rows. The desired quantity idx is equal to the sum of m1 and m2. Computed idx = 0.10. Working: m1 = 0.10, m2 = 0.00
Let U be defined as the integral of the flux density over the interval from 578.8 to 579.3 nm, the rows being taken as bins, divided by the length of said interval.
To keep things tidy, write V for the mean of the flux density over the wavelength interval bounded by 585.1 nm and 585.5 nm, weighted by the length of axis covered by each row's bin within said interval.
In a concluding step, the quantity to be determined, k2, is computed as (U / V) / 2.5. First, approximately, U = 9.72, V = 9.27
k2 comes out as 0.419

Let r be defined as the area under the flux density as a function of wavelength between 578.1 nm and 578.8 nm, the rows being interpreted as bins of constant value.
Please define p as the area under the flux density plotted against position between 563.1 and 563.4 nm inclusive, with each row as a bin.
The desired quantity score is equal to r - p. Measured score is 3.8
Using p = 2.9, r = 6.7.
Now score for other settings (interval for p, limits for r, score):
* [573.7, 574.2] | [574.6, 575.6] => 4.9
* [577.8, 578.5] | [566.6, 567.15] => -1.3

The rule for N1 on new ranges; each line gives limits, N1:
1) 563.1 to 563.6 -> 9.74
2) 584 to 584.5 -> 9.75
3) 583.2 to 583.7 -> 9.72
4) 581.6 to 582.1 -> 9.73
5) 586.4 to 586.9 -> 9.37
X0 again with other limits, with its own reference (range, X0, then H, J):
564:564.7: 564.61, 564.607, 564.607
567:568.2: 567.74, 567.344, 568.128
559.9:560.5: 560.46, 560.462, 560.462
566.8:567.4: 567.34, 567.344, 567.344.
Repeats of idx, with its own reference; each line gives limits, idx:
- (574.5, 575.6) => -0.13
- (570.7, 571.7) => 0.48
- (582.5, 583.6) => -0.09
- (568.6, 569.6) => 0.05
